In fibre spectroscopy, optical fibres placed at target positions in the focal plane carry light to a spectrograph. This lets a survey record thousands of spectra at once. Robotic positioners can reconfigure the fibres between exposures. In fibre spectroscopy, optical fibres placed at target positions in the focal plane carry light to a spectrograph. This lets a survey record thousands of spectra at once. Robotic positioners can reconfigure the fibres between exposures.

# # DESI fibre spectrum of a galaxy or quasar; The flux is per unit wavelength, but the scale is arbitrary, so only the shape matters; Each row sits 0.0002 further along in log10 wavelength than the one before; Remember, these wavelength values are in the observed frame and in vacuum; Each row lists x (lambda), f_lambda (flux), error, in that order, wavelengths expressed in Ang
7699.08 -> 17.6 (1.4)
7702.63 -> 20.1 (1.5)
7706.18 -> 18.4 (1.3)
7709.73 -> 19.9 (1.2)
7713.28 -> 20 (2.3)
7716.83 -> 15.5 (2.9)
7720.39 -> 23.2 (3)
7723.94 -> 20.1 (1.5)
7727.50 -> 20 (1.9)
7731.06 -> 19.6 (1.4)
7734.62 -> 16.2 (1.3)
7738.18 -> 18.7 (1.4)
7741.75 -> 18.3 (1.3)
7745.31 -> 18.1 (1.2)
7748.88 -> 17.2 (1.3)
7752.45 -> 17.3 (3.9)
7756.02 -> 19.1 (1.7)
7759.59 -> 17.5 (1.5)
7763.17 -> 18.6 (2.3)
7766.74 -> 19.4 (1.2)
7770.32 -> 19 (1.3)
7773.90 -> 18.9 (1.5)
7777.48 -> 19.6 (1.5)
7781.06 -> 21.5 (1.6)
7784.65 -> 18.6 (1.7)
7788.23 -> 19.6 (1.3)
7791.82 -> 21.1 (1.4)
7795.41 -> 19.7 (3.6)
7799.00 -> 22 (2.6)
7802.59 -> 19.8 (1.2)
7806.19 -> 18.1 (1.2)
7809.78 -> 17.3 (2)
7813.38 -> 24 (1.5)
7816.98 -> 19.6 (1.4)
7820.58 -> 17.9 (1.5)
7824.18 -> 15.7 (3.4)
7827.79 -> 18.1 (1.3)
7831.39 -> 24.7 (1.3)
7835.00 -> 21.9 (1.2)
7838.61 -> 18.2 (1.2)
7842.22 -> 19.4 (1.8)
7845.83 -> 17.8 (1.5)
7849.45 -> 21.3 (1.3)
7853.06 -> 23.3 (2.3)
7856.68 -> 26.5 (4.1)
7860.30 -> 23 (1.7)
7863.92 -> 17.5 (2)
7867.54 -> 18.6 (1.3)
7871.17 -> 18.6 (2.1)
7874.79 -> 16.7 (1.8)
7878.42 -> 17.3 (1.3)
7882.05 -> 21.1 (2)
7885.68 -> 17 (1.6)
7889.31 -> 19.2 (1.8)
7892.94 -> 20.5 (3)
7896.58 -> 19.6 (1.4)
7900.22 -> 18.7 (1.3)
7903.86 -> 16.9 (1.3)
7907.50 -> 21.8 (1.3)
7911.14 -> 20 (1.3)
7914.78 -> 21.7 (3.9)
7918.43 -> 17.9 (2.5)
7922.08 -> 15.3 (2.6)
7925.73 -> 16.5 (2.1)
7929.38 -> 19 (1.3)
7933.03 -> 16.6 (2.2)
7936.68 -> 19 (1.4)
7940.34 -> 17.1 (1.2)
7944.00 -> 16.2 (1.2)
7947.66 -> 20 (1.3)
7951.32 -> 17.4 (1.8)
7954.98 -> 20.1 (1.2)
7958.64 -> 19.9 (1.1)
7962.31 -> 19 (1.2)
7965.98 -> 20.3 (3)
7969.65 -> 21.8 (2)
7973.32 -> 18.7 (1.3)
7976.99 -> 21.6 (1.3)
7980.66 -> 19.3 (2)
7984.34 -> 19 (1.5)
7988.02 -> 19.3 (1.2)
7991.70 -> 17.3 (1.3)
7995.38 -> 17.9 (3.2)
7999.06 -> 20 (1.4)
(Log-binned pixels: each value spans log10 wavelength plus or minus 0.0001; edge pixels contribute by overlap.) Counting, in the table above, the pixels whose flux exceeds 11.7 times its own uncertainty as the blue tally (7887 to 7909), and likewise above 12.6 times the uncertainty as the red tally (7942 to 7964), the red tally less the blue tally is 1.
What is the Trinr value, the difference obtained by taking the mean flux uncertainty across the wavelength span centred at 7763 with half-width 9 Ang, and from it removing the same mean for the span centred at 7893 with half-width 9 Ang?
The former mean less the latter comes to -0.2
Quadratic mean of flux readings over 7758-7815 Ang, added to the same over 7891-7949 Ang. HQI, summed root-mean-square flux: 38.4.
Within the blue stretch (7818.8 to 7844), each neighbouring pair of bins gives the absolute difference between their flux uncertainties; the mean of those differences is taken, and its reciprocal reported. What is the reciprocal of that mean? 1.28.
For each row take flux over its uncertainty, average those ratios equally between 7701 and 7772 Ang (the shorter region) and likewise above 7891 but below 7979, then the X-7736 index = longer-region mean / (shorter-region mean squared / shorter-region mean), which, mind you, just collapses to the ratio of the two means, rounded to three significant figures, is 1.03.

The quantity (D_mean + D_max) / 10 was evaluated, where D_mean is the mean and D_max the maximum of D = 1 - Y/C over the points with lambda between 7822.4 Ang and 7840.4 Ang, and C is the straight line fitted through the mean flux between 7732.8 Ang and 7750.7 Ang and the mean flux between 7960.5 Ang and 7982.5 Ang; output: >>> 0.010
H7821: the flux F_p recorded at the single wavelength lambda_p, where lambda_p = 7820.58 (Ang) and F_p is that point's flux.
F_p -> 17.9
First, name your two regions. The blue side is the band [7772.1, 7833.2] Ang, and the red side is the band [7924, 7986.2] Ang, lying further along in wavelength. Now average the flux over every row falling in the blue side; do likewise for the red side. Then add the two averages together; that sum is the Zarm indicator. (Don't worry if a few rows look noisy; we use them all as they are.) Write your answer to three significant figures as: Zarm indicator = 38.7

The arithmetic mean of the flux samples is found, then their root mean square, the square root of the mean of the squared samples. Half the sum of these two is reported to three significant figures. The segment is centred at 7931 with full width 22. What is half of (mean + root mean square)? 17.3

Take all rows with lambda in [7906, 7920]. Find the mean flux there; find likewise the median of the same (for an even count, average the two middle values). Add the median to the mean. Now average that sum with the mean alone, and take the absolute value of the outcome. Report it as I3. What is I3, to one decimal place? 30.8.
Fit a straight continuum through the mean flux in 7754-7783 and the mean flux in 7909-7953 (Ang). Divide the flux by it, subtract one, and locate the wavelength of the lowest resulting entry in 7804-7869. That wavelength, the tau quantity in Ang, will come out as 7824.18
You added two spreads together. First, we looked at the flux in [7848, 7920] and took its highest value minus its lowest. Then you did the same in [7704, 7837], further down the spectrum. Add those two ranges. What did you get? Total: 19.0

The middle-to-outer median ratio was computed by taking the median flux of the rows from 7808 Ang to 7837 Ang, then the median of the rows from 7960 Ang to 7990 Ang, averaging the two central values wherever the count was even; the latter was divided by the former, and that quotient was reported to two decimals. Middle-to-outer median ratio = 1.02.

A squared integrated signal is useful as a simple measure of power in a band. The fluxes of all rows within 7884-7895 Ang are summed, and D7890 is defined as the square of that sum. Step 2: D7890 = 3215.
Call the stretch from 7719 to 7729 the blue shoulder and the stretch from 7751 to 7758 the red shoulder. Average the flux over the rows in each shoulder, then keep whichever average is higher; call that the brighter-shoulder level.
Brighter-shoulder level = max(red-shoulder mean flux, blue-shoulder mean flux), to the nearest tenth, 21.1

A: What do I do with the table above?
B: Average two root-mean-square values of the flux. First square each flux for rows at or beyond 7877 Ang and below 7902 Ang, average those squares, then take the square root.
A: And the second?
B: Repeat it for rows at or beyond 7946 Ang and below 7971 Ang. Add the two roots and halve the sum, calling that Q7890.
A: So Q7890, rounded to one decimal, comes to 19.5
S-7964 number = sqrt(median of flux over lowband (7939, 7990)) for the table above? 4.39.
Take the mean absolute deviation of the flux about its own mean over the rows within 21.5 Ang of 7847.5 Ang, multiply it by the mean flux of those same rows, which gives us 54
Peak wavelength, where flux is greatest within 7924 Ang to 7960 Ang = 7954.98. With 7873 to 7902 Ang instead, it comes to 7882.05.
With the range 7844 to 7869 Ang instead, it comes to 7856.68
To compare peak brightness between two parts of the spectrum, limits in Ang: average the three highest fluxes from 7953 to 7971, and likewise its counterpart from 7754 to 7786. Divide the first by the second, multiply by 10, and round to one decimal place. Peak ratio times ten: 10.3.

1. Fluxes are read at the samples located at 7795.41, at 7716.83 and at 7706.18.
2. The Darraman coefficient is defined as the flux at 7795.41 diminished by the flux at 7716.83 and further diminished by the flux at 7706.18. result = -14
